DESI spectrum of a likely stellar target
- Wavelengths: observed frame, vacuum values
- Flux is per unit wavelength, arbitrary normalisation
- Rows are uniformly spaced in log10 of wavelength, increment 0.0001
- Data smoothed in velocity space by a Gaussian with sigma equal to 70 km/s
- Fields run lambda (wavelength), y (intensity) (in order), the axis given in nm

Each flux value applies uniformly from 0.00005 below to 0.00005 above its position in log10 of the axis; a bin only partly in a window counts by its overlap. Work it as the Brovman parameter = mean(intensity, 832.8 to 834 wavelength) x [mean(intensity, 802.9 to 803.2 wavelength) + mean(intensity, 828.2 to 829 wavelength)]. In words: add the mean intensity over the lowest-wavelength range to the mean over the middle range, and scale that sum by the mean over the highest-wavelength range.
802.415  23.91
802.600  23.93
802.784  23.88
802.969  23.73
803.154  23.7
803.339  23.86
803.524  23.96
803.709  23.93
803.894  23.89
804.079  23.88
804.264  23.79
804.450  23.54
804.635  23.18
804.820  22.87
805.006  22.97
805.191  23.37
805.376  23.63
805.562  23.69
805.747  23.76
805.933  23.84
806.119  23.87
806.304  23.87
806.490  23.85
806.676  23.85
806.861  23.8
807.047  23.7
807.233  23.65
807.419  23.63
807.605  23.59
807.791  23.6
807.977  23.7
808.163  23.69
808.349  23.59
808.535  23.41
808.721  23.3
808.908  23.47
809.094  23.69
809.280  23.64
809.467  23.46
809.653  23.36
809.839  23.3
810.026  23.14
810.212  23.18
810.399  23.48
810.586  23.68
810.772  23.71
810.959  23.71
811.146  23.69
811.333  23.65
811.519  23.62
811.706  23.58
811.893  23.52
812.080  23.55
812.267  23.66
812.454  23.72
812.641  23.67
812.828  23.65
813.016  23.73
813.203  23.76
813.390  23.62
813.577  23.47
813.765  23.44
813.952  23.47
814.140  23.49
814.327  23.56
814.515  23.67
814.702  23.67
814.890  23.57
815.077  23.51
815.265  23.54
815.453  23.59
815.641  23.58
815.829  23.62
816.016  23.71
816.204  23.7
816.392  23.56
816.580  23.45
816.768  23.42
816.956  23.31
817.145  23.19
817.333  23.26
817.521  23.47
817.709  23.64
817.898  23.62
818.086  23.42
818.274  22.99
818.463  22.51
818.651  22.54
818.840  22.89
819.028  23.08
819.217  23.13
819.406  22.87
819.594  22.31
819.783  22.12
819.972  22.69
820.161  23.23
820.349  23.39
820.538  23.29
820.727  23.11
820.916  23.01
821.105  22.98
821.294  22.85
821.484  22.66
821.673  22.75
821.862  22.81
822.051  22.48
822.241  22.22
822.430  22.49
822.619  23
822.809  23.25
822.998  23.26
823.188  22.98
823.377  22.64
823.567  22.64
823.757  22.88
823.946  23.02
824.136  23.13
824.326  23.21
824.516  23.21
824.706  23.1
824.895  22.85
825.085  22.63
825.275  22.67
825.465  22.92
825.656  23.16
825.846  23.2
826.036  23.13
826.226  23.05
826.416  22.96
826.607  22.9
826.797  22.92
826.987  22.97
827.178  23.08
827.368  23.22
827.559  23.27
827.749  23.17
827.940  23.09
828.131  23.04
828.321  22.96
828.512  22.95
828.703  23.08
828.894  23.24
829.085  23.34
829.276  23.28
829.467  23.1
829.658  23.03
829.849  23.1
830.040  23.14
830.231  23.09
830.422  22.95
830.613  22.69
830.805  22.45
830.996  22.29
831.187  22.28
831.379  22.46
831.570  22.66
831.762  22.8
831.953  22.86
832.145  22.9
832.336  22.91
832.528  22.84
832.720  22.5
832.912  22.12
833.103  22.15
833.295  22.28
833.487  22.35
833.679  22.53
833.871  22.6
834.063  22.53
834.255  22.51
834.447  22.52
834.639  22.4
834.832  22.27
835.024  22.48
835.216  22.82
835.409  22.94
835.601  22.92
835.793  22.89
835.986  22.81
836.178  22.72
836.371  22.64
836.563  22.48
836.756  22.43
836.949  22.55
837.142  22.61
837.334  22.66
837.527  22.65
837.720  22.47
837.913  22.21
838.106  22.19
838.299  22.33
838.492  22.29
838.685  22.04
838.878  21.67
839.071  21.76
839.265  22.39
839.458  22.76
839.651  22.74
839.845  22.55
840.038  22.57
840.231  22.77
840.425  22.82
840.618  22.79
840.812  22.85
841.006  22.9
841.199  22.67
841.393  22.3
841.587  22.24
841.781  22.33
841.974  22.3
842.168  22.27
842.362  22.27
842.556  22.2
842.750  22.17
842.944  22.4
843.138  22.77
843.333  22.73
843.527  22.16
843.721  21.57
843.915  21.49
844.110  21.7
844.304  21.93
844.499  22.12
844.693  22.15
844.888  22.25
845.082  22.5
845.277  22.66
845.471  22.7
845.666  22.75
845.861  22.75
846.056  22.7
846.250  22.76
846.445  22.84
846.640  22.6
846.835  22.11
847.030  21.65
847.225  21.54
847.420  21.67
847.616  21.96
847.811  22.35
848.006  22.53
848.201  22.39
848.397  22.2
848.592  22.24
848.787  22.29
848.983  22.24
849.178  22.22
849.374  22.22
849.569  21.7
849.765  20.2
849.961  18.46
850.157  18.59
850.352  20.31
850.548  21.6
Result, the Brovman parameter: 1045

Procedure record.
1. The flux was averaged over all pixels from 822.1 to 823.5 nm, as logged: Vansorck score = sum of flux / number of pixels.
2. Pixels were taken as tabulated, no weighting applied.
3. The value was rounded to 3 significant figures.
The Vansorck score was 22.8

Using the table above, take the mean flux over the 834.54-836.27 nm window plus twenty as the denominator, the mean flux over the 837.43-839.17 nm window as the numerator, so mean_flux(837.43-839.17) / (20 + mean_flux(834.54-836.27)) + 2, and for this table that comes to 2.519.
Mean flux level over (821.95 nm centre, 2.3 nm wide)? 22.8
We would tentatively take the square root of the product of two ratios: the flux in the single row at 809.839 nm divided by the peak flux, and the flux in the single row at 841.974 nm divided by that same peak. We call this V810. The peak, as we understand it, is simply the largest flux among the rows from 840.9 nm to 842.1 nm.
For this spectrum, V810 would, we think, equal 1.00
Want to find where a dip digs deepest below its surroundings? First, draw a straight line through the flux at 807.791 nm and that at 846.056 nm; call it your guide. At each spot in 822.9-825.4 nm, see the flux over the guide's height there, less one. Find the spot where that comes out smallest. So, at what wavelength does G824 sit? 823.377 nm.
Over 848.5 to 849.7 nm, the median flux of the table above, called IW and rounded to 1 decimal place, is 22.2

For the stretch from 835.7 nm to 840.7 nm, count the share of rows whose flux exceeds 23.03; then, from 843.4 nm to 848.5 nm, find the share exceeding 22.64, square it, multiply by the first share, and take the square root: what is 0.0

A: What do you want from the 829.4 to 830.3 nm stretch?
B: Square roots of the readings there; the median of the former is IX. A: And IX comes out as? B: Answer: 4.81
